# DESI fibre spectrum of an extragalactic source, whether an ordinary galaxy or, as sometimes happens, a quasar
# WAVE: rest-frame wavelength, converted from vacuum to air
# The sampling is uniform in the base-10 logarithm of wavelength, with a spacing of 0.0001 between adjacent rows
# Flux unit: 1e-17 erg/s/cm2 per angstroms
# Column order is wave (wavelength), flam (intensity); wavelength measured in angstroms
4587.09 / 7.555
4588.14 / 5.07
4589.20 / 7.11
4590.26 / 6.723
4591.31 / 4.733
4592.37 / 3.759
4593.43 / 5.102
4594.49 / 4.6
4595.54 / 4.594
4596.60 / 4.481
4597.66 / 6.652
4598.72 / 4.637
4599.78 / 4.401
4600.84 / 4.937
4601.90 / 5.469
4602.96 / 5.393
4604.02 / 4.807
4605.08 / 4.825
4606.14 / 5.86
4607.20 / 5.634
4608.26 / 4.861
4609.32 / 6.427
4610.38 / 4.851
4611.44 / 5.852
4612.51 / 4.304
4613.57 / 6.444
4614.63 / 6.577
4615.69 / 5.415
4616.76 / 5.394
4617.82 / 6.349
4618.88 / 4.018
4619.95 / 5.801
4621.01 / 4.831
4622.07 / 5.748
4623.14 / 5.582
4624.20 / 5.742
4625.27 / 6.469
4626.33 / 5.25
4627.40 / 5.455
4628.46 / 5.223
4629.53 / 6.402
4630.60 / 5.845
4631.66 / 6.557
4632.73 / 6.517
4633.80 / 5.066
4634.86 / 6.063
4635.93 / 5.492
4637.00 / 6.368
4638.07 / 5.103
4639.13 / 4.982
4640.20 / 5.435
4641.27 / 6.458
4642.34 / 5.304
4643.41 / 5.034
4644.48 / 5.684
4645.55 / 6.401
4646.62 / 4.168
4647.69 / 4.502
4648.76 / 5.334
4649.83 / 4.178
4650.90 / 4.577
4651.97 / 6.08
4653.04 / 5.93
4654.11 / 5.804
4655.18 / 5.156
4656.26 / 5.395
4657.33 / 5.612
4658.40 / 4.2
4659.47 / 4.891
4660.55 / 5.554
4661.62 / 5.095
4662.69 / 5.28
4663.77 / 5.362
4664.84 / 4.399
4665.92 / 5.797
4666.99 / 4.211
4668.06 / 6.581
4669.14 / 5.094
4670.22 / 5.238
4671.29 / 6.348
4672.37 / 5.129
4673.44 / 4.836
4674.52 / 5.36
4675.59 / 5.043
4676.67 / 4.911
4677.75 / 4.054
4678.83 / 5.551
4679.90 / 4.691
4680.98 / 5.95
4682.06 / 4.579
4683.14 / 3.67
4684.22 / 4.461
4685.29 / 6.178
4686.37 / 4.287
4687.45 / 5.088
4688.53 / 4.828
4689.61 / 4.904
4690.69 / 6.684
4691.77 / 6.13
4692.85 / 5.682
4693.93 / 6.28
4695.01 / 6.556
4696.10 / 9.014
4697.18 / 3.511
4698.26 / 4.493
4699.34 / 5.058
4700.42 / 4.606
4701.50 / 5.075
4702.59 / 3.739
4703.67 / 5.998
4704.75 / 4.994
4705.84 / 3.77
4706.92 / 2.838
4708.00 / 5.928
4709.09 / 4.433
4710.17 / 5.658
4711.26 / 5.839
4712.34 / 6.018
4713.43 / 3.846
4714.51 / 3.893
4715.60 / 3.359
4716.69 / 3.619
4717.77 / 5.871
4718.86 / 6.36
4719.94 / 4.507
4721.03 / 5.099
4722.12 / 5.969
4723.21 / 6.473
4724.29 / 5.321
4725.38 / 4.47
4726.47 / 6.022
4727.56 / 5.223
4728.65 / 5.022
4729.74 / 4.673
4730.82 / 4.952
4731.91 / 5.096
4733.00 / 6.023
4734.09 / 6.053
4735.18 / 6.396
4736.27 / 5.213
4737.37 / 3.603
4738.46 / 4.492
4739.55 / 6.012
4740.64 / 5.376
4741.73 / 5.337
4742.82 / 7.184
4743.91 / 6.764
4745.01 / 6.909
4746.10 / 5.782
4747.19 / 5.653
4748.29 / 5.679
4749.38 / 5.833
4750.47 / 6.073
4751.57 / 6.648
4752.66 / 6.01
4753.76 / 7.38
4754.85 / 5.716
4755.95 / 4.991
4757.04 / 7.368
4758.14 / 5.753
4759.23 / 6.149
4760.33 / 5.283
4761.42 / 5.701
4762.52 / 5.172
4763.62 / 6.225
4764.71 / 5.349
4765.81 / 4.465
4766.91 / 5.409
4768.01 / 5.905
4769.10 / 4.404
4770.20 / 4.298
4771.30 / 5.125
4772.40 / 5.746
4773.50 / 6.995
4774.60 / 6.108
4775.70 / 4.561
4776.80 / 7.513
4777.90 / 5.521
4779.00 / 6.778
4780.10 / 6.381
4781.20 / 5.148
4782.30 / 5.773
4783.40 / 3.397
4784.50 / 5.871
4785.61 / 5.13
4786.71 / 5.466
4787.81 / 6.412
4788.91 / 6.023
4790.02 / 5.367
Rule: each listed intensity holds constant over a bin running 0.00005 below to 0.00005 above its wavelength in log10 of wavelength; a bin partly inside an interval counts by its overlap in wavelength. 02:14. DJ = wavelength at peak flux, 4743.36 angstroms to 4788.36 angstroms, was 4776.80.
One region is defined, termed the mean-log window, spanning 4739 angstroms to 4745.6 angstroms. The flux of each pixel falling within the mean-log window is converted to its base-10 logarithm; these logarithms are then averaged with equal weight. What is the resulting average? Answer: 0.79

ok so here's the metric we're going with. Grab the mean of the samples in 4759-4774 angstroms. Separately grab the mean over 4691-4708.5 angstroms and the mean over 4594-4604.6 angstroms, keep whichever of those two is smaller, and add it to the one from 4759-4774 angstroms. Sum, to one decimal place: 10.4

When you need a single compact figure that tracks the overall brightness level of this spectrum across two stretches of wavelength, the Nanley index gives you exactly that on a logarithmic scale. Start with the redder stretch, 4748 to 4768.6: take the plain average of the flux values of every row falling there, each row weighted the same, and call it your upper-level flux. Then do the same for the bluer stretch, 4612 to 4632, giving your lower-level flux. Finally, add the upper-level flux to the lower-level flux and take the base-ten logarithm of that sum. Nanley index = 1.06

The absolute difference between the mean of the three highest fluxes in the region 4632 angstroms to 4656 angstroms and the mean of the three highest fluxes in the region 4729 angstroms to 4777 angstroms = 1.0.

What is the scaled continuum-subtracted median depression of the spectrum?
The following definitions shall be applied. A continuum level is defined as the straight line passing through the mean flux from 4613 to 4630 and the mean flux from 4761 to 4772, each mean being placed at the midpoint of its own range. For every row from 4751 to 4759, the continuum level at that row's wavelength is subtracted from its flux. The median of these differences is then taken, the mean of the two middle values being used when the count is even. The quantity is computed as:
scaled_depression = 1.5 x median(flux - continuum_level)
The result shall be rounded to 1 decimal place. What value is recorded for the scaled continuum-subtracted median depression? 1.1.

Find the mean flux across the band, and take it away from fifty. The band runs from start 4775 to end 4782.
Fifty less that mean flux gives 44.0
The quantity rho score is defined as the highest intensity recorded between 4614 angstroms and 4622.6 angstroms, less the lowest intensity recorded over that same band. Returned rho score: 2.6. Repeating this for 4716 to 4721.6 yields 2.7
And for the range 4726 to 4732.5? 1.3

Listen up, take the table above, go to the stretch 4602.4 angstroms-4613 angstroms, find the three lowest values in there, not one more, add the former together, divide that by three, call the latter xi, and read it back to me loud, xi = 4.65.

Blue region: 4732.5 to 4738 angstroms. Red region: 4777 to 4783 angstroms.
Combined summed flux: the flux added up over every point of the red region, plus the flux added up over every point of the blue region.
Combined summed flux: 56.9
